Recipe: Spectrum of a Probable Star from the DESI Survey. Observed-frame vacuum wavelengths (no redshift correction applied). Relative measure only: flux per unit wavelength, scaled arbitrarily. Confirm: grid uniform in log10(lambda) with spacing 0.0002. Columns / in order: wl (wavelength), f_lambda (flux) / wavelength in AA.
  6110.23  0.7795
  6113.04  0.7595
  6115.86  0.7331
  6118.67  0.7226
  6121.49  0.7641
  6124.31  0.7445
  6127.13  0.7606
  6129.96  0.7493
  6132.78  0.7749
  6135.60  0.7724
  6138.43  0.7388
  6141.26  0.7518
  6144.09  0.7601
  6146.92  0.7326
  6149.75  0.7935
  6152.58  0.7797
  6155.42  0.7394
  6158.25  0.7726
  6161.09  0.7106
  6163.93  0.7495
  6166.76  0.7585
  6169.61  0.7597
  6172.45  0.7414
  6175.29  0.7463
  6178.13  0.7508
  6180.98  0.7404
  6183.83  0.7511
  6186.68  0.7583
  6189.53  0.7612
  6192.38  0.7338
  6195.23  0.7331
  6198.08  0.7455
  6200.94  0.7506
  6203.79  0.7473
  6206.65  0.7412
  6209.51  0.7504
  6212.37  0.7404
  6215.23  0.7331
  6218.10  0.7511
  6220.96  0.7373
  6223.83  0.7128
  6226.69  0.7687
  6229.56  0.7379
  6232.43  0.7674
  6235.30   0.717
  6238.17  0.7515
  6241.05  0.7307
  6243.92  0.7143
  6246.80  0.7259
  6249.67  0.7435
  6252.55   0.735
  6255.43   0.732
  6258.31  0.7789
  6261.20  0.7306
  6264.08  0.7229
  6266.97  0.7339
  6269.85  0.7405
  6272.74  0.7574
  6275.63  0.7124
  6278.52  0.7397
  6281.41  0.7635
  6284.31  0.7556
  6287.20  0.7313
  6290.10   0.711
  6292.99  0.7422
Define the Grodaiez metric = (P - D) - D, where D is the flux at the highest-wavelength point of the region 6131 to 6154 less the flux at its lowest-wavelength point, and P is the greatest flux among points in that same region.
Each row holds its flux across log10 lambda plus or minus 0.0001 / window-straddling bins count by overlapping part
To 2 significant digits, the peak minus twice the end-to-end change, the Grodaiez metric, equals 0.78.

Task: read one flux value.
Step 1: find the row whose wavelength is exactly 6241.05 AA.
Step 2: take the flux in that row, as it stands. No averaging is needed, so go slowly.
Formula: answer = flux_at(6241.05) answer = 0.7307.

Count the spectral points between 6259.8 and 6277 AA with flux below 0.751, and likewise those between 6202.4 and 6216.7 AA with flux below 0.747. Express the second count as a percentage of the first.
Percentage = 60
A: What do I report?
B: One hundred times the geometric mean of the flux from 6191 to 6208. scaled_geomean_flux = 74.2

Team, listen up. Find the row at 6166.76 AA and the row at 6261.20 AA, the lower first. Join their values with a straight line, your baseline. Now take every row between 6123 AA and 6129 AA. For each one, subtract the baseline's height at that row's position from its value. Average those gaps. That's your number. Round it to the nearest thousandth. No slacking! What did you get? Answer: -0.018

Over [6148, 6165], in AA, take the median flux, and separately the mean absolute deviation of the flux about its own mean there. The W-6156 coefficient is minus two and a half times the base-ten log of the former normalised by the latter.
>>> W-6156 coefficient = -3.7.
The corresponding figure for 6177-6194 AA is -4.9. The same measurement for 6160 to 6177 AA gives -4.5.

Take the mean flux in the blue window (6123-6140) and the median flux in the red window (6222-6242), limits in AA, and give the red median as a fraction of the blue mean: 0.975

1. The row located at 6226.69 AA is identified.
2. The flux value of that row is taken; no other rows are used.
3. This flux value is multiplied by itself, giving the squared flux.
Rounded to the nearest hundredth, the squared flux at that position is 0.59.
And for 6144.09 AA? 0.58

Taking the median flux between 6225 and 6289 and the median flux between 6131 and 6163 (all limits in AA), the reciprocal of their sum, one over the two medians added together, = 0.6682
